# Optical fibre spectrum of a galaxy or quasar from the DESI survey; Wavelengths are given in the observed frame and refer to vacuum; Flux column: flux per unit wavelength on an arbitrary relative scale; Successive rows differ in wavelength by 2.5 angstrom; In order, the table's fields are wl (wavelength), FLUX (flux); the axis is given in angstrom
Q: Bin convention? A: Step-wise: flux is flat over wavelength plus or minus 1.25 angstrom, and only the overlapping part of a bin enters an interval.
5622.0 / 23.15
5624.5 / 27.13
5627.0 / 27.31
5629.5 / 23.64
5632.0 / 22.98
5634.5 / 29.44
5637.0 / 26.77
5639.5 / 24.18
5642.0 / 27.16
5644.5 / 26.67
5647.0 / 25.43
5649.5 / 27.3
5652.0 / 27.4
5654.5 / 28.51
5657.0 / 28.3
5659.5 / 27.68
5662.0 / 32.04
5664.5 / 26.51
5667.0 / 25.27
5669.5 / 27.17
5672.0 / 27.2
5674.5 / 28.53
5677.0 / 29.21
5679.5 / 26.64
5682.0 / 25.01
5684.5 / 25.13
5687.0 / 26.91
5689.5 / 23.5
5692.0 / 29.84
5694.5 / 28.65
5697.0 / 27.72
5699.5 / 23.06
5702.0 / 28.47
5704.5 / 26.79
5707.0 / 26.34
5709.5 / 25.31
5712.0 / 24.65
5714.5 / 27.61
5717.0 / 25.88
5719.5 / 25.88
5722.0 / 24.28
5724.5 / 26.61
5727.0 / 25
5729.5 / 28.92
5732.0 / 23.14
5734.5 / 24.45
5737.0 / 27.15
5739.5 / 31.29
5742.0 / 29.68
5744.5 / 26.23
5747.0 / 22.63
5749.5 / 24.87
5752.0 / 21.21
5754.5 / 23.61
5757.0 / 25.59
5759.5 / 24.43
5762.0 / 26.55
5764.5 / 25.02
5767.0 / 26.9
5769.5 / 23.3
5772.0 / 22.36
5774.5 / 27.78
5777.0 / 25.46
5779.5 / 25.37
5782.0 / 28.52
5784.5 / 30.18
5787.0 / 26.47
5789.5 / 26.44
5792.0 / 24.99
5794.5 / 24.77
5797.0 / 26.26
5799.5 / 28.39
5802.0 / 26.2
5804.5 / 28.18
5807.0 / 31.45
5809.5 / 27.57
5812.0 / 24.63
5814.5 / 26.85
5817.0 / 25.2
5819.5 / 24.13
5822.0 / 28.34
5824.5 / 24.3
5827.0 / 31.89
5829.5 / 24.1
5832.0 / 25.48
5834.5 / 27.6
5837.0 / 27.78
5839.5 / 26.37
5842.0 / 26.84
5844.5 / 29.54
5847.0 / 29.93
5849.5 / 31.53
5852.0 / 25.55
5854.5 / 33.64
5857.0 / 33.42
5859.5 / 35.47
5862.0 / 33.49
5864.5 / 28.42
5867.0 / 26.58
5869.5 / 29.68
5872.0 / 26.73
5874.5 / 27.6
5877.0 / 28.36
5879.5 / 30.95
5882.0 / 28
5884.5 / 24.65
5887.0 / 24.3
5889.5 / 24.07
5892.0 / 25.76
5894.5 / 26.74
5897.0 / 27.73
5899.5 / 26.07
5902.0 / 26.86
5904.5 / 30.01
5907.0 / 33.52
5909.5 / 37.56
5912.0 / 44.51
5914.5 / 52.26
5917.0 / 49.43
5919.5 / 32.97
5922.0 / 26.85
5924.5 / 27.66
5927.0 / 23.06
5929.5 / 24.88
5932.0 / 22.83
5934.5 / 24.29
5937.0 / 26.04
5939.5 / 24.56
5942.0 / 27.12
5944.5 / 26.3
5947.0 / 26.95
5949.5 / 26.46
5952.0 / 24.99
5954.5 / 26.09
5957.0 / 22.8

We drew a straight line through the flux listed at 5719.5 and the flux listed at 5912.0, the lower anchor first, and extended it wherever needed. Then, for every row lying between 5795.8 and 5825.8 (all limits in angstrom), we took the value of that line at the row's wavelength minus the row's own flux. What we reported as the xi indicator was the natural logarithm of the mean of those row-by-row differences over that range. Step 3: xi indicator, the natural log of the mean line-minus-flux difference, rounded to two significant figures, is 2.1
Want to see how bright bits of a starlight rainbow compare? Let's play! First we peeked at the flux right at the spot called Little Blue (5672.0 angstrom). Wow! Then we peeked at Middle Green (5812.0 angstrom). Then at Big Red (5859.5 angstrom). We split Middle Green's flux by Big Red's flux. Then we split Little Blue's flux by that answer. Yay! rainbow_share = 39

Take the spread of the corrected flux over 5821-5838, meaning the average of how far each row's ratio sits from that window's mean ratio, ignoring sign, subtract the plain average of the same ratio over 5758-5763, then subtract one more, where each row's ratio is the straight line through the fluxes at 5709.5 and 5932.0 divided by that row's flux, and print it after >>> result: -1.90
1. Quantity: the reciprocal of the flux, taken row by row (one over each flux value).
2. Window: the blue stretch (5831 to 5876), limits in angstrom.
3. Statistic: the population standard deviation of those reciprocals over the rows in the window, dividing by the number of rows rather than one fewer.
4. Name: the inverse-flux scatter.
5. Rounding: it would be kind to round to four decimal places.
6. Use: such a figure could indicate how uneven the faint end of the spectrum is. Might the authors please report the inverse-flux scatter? 0.0034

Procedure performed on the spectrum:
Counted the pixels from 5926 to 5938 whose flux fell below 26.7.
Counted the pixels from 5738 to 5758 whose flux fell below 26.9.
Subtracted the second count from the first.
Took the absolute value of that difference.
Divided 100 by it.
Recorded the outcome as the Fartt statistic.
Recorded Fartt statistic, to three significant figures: 100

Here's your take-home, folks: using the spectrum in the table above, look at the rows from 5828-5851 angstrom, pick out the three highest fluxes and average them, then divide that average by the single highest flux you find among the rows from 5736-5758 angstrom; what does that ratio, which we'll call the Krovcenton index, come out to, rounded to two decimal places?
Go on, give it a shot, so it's 0.97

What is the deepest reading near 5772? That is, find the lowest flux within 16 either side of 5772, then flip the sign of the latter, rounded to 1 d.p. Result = -22.4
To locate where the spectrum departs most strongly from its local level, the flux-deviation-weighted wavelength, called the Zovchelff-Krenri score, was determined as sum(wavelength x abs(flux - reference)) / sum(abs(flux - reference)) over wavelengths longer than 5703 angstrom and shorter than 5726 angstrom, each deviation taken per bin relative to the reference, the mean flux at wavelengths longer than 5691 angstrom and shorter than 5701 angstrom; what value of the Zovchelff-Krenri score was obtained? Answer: 5715.4 angstrom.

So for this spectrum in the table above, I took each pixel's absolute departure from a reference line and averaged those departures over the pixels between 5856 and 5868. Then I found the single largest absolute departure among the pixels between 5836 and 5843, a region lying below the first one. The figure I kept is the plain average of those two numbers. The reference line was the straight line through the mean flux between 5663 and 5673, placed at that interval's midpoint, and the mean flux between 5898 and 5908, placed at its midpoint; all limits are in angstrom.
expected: 2.9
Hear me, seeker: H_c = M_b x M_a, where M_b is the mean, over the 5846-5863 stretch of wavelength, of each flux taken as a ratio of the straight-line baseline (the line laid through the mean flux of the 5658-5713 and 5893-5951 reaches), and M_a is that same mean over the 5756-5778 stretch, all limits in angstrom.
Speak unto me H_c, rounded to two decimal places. 0.98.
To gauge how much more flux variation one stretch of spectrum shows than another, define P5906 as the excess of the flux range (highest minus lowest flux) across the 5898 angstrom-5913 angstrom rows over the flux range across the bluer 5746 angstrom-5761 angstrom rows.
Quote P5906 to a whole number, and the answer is 14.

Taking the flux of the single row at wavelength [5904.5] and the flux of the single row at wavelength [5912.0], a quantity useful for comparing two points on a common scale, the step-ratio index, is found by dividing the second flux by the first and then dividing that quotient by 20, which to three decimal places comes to 0.074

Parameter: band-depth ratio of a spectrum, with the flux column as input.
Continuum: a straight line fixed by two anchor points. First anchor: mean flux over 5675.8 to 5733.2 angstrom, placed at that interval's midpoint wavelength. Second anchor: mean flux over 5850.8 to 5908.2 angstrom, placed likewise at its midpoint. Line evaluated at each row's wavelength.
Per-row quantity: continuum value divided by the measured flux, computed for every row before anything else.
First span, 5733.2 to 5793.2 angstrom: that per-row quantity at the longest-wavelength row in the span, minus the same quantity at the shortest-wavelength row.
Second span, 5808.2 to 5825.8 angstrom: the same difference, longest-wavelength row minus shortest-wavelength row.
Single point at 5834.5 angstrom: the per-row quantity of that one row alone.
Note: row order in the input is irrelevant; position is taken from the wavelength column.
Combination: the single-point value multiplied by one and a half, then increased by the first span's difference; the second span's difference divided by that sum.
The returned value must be 0.09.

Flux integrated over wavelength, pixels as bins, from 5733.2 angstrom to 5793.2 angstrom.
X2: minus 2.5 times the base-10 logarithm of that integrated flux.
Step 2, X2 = -7.98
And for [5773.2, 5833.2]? -8.02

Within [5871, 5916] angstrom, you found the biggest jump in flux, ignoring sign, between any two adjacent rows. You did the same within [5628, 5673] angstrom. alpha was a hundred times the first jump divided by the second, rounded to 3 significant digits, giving 120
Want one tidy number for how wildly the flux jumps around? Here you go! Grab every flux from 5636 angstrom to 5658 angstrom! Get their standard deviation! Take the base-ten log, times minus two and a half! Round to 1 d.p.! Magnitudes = -0.3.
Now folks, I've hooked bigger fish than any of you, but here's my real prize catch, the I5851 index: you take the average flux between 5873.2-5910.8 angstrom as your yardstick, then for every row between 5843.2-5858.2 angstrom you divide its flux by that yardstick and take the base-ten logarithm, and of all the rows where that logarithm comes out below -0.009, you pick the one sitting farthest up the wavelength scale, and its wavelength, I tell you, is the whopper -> 5852.0 angstrom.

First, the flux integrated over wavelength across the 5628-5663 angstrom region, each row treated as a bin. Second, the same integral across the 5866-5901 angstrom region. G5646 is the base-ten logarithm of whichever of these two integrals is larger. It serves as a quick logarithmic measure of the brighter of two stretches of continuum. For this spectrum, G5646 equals 2.97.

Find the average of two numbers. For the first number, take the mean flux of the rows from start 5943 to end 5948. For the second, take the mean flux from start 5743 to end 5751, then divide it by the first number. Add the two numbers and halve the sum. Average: 13.8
